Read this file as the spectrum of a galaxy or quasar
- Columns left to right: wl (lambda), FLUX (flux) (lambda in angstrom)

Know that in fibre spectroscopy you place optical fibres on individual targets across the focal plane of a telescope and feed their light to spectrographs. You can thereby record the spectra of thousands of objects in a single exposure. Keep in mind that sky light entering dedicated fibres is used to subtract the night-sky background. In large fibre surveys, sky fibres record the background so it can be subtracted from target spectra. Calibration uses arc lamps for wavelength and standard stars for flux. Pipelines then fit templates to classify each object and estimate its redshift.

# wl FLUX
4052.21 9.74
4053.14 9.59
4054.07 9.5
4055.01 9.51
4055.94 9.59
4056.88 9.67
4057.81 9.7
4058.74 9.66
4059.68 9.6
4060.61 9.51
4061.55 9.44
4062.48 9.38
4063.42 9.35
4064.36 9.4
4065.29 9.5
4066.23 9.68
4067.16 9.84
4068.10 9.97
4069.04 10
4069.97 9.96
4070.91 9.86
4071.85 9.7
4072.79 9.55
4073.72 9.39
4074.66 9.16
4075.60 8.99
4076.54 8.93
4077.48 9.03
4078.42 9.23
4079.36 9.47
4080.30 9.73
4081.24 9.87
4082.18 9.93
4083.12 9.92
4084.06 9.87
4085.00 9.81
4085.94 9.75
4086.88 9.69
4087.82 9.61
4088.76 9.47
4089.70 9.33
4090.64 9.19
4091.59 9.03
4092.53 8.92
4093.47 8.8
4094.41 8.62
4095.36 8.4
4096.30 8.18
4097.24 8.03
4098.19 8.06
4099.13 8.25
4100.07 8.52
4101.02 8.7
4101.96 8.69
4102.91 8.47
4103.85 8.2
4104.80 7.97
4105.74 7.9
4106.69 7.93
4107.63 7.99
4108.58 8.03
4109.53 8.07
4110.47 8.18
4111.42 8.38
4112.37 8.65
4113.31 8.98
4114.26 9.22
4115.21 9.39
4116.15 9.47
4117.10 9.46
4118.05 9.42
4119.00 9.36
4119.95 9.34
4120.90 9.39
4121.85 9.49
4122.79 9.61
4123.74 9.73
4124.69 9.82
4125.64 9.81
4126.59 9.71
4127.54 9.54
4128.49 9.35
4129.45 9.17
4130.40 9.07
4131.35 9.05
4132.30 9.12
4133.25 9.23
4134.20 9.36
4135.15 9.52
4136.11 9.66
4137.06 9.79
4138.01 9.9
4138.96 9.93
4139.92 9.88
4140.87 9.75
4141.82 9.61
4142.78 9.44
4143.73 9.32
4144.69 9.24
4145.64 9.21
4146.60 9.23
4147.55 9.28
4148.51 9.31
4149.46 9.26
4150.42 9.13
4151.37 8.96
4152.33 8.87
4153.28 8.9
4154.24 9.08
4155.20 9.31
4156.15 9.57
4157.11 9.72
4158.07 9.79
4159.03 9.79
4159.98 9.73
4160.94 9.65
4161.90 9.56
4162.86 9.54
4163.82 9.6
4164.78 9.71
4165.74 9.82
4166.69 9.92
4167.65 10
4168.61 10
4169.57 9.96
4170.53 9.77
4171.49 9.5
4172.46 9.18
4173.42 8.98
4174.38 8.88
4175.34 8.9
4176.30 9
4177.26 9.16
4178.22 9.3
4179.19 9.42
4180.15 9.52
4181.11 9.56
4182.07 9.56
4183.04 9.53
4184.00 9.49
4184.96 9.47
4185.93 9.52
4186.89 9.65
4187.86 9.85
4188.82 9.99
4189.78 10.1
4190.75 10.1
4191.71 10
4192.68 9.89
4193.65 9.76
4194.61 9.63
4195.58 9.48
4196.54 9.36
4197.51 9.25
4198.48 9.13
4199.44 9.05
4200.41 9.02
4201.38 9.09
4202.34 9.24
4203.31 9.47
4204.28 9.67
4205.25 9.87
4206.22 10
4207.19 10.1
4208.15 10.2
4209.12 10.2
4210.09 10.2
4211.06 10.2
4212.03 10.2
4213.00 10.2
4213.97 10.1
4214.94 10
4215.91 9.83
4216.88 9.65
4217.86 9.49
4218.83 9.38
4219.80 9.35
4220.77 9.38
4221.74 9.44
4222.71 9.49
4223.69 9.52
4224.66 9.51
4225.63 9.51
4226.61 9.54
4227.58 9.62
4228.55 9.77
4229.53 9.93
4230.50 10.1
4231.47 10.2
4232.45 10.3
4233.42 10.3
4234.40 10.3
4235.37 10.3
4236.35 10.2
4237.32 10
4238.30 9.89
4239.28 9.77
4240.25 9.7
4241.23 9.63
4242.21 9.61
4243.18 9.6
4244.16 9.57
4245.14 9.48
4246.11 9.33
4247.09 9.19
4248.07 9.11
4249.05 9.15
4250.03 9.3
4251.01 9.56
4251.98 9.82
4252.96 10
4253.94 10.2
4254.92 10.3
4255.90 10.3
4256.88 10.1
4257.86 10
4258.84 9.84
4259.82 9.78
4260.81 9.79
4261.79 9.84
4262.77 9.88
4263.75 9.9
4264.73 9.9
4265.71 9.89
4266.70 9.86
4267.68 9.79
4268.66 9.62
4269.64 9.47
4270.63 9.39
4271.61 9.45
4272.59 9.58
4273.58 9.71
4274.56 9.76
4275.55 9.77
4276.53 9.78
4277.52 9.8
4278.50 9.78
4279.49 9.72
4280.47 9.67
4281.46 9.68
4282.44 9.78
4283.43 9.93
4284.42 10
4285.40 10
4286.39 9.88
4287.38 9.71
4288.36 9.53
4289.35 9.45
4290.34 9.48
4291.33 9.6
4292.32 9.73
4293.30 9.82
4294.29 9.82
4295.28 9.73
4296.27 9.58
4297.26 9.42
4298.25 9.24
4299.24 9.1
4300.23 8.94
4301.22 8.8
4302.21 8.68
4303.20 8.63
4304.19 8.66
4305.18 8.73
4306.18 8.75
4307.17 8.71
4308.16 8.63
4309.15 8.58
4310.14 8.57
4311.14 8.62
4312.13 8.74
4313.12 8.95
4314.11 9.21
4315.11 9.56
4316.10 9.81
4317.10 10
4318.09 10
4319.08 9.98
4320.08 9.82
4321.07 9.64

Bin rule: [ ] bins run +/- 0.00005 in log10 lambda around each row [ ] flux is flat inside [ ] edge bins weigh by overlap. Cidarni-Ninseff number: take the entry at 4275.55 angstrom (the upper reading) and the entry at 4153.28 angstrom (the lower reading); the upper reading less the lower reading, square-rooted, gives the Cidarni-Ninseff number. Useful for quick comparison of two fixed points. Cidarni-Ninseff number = 0.93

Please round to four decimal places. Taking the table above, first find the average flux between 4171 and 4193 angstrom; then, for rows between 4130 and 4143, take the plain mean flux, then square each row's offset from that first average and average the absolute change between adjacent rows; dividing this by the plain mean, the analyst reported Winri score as 0.0047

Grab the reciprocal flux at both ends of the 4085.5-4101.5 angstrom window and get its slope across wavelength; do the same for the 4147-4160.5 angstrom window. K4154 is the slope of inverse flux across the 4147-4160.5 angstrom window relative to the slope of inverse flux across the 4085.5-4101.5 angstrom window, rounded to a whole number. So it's 0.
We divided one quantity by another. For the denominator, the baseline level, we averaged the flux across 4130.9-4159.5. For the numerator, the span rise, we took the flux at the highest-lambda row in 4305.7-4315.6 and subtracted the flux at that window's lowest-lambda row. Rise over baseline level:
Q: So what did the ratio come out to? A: 0.086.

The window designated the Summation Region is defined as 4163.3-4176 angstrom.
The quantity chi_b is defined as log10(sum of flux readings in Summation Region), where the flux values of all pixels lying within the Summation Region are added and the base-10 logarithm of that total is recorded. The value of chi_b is 2.094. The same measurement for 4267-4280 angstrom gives 2.099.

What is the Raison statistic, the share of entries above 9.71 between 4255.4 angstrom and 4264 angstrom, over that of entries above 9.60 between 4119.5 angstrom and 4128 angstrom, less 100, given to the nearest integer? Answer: -98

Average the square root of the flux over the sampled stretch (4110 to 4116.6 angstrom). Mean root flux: 2.98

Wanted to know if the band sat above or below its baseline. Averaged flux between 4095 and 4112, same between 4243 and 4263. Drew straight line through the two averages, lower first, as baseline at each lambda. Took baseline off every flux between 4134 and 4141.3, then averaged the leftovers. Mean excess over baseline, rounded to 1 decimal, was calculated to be 1.2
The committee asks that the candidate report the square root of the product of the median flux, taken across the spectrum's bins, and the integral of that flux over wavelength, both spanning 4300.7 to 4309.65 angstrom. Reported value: 26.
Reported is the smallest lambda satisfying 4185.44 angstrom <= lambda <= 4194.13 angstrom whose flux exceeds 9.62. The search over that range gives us 4186.89 angstrom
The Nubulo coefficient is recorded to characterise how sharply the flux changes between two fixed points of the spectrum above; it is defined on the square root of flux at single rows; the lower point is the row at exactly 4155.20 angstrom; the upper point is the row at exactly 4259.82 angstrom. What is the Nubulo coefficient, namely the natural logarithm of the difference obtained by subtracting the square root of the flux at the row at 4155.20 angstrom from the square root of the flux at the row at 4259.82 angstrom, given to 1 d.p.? -2.6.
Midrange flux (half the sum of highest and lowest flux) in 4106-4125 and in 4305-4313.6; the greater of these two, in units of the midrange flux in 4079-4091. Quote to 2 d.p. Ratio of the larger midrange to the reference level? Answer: 0.93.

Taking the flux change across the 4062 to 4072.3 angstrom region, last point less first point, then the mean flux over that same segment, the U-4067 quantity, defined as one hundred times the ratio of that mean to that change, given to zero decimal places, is 3030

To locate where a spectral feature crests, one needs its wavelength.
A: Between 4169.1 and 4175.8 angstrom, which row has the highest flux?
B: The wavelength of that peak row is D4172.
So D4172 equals 4169.57 angstrom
